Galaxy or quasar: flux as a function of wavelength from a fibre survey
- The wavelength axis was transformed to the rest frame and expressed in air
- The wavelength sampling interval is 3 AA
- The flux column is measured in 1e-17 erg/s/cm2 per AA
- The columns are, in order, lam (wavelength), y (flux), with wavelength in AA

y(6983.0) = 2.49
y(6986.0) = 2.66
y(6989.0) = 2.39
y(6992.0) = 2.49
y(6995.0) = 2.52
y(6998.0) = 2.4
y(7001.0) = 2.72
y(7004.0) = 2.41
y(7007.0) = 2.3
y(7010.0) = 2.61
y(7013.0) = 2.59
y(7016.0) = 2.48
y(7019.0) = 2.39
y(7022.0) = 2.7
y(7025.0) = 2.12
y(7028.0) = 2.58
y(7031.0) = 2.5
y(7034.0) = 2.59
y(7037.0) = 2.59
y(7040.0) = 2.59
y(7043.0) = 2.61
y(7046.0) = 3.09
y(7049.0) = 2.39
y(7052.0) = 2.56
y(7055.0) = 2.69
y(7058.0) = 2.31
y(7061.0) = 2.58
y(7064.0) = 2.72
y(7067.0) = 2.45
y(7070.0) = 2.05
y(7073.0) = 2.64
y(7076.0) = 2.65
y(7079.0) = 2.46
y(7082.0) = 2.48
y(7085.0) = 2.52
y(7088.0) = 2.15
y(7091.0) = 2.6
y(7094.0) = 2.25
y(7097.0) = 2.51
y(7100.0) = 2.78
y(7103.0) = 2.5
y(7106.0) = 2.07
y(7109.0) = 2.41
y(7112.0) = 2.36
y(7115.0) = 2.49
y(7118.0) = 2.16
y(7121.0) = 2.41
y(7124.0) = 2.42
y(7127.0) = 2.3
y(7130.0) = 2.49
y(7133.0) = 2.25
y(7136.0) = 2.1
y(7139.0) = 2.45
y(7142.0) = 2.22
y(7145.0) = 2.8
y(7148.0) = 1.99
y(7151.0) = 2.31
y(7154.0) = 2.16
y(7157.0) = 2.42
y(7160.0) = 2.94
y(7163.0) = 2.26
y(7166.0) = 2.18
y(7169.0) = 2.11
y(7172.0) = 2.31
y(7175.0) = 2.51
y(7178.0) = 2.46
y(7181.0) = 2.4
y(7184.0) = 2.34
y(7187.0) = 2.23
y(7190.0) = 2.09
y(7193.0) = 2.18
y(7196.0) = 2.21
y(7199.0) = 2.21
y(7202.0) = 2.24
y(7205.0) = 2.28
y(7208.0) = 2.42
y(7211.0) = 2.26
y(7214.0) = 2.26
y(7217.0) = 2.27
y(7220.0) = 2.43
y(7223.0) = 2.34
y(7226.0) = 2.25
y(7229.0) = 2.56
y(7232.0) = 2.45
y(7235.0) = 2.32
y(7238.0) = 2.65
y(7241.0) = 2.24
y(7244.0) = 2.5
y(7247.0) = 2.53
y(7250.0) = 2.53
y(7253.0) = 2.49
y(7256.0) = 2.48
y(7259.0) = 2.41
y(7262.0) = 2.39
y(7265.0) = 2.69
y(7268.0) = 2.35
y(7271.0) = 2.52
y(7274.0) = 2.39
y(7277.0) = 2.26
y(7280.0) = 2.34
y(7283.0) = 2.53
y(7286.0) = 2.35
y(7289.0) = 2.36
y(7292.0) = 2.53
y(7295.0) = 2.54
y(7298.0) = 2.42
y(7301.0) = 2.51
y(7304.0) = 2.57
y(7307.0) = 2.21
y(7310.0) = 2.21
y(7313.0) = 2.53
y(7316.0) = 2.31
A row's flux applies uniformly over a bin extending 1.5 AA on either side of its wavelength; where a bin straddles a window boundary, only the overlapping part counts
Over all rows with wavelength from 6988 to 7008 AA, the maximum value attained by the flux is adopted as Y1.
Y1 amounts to 2.72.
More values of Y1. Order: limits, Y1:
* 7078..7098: 2.6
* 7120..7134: 2.49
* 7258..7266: 2.69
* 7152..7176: 2.94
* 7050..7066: 2.72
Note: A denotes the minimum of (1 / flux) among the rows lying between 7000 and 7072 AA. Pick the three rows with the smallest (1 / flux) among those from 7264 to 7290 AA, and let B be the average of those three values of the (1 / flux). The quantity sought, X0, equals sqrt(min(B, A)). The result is 0.569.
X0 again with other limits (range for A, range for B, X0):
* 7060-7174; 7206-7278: 0.583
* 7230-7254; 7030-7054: 0.604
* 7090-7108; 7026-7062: 0.600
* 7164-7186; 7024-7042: 0.621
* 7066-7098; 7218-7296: 0.614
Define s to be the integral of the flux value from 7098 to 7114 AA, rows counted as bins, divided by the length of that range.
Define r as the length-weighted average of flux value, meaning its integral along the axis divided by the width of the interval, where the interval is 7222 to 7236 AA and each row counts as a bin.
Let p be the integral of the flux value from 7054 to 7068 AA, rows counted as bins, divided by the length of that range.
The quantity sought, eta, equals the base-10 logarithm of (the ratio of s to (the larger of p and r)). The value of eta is -0.021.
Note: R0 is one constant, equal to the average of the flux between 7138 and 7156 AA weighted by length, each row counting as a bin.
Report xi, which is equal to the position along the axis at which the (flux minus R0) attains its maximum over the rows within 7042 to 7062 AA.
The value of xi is 7046.0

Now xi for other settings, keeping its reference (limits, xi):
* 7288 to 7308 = 7304.0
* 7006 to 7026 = 7022.0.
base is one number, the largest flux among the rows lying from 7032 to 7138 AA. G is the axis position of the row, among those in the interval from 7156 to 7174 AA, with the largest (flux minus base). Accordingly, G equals 7160.0 AA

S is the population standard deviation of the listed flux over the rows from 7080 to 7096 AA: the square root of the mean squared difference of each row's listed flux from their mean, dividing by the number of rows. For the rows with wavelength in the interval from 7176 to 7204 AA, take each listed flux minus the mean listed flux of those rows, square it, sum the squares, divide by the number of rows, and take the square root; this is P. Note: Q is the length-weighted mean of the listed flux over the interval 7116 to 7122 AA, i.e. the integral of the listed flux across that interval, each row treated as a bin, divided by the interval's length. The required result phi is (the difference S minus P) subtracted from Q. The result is 2.23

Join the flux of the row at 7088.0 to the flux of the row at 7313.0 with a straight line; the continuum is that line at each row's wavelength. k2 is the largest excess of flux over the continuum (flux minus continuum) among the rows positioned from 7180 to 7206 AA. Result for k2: 0.1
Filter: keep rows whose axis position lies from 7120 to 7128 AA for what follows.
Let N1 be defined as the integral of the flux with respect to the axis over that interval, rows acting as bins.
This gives 19.0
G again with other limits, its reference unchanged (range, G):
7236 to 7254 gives 7238.0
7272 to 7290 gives 7283.0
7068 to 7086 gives 7076.0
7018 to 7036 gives 7022.0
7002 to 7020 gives 7010.0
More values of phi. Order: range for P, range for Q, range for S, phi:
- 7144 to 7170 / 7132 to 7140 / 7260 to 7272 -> 2.42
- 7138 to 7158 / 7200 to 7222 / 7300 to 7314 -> 2.38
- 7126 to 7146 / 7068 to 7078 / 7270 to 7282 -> 2.57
